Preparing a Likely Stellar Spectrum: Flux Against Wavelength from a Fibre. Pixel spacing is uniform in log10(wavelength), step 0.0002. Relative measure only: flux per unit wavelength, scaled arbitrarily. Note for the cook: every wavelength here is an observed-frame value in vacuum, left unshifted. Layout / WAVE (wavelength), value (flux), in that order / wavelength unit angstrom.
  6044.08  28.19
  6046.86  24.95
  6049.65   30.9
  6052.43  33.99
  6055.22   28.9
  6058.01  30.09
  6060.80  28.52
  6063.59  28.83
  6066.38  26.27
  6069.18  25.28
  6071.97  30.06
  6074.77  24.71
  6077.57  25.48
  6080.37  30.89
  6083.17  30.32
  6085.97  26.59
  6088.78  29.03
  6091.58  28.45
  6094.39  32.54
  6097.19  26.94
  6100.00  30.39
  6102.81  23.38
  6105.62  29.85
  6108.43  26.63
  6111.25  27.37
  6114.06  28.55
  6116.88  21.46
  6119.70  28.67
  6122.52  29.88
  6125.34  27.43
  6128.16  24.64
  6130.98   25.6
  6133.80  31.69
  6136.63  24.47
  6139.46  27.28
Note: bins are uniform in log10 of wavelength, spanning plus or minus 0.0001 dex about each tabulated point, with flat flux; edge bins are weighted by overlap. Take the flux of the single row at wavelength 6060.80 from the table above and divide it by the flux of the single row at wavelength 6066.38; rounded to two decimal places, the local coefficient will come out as 1.09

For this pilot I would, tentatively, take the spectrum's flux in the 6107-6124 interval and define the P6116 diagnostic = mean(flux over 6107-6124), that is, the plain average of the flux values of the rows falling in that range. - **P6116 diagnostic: 27.1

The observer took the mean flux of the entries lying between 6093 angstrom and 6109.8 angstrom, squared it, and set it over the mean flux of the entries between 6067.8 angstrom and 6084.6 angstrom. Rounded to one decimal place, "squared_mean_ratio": 28.8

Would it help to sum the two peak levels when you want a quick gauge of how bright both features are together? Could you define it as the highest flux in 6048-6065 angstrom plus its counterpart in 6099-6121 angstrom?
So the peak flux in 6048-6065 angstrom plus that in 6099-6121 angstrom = 64.4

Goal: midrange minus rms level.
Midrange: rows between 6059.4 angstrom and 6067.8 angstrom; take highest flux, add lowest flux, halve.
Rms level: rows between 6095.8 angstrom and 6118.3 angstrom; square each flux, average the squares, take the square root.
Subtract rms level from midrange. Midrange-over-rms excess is 0.6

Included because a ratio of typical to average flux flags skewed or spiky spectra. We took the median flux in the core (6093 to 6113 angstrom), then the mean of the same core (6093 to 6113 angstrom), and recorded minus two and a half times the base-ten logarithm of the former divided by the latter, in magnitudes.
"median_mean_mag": 0.031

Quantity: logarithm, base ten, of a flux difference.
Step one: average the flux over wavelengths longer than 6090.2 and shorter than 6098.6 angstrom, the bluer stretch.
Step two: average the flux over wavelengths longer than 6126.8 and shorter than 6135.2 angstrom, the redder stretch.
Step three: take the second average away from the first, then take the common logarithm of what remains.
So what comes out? 0.3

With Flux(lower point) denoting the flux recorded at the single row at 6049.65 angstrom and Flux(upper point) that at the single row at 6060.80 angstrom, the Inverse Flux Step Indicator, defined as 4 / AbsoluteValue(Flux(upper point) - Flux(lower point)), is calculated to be 1.7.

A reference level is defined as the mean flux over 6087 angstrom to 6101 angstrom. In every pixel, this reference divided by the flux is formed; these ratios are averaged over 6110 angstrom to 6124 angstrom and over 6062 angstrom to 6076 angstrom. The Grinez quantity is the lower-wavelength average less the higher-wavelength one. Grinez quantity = 0.00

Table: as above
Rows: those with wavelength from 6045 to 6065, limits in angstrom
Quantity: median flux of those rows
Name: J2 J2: 28.9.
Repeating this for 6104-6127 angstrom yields 28.0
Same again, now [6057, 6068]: 28.7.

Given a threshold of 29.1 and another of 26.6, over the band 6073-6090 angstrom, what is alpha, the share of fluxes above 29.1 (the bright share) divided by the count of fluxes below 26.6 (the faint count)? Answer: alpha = 0.111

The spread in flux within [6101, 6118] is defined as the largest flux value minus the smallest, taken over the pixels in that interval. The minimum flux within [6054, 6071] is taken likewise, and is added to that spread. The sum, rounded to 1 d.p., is 33.7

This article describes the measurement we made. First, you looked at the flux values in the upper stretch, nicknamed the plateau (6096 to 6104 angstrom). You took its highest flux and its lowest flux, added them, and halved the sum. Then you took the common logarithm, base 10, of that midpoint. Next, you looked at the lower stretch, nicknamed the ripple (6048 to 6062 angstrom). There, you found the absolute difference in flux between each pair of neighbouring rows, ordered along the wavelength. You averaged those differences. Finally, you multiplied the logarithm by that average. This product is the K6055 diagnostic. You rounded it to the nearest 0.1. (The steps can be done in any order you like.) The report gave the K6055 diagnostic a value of 3.9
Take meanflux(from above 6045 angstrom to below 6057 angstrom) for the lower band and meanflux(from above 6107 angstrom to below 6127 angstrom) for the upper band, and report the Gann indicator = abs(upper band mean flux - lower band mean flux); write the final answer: 2.5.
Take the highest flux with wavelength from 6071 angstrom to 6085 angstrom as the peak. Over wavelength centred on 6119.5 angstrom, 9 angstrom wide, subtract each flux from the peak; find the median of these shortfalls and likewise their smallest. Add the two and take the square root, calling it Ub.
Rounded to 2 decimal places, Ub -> 1.80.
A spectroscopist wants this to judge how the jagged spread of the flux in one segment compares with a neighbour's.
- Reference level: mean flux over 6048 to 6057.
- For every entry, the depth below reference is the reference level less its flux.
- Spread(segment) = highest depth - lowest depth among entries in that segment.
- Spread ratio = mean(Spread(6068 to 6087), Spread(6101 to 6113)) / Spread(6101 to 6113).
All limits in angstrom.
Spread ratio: 1.0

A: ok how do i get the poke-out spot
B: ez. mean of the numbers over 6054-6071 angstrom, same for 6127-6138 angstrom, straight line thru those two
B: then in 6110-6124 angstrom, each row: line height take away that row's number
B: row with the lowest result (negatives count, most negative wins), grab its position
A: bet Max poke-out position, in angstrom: 6122.52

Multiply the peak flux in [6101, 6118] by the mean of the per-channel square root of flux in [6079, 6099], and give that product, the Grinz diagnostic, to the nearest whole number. 161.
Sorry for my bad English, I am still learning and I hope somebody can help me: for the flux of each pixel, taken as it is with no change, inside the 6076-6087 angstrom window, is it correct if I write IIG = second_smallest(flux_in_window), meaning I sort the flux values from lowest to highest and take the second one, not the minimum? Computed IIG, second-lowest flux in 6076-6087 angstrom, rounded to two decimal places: 26.59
